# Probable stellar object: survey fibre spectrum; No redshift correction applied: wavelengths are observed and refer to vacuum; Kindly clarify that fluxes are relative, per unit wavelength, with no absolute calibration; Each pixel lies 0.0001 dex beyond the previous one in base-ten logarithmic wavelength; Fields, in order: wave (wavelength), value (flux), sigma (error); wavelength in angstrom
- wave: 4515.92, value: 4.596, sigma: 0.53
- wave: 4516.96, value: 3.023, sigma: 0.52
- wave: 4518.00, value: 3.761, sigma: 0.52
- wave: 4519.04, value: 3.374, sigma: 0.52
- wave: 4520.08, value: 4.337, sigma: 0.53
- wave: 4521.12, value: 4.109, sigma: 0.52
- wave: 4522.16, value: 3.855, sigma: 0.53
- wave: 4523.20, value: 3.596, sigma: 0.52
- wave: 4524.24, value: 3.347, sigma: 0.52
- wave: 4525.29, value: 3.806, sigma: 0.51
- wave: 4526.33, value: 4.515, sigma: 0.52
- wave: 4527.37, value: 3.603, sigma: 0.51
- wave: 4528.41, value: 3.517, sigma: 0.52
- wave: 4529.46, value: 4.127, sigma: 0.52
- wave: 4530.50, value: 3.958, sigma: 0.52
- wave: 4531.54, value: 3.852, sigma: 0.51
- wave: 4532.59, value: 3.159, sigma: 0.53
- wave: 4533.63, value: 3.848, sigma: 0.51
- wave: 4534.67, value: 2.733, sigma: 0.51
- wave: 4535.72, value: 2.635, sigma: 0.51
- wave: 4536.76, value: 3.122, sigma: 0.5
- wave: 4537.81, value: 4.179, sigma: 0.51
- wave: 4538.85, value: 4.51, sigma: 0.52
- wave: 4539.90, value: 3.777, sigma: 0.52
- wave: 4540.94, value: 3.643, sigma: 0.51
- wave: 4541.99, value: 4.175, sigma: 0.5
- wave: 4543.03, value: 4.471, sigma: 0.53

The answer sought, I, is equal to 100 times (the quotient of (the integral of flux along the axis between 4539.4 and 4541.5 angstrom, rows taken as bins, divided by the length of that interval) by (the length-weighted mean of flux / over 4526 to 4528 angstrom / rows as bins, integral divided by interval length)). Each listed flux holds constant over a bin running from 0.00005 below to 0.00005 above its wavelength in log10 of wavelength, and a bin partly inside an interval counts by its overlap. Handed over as 93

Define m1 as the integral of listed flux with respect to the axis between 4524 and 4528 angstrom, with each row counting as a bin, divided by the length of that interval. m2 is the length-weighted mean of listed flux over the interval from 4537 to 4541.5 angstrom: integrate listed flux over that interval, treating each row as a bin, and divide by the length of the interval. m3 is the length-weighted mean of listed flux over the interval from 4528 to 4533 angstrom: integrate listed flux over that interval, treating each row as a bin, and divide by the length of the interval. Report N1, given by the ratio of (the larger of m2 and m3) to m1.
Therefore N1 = 1.03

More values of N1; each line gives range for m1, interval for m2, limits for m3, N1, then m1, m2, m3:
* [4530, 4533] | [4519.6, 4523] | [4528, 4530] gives 1.11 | 3.67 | 4.05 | 3.83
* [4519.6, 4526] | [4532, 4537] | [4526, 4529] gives 1.00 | 3.86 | 3.11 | 3.84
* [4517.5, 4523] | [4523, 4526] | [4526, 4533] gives 0.98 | 3.87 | 3.64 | 3.81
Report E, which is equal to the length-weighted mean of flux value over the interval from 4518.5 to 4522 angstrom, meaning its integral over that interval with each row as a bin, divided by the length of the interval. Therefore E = 3.93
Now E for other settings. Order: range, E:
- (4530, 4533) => 3.67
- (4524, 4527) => 3.92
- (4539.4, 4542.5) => 3.87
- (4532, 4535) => 3.29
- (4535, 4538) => 3.17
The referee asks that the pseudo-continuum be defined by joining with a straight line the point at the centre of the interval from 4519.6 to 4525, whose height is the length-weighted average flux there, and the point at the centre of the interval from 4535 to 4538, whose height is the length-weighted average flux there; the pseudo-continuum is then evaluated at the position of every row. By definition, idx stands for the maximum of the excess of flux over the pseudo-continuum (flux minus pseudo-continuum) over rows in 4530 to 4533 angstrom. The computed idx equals 0.50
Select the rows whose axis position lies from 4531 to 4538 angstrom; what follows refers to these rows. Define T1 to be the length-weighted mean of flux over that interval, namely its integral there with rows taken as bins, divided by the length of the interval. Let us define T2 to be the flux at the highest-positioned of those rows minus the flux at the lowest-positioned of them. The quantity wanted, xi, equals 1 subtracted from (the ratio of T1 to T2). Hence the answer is 9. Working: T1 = 3.32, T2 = 0.3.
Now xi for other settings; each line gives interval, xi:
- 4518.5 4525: -141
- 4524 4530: 4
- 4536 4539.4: 2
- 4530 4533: -6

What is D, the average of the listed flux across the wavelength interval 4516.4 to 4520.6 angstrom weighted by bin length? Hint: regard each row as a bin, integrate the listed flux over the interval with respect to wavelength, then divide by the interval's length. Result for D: 3.63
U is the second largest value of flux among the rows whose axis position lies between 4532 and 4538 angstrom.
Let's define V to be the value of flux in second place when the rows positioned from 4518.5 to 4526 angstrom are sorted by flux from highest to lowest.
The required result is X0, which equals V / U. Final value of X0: 1.07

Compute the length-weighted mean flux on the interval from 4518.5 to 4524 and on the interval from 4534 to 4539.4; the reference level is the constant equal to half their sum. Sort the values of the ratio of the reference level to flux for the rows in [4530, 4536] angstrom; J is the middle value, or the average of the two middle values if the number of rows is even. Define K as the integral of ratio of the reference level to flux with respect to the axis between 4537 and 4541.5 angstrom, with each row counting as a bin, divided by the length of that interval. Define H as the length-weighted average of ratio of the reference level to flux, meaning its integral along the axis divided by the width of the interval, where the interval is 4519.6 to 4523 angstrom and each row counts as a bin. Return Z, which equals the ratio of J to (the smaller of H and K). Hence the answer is 1.16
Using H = 0.90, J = 1.05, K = 0.93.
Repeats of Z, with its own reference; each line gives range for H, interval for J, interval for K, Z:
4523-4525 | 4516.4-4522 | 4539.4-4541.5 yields 0.99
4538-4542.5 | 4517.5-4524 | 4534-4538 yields 1.05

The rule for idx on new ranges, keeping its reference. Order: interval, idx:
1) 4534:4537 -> -0.04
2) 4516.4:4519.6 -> -0.28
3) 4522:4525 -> 0.01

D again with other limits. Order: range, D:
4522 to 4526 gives 3.67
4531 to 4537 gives 3.23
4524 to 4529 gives 3.78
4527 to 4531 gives 3.81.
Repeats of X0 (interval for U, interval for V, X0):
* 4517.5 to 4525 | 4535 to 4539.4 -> 1.02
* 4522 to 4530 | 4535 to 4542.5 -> 1.01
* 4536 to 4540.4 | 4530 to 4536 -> 0.92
